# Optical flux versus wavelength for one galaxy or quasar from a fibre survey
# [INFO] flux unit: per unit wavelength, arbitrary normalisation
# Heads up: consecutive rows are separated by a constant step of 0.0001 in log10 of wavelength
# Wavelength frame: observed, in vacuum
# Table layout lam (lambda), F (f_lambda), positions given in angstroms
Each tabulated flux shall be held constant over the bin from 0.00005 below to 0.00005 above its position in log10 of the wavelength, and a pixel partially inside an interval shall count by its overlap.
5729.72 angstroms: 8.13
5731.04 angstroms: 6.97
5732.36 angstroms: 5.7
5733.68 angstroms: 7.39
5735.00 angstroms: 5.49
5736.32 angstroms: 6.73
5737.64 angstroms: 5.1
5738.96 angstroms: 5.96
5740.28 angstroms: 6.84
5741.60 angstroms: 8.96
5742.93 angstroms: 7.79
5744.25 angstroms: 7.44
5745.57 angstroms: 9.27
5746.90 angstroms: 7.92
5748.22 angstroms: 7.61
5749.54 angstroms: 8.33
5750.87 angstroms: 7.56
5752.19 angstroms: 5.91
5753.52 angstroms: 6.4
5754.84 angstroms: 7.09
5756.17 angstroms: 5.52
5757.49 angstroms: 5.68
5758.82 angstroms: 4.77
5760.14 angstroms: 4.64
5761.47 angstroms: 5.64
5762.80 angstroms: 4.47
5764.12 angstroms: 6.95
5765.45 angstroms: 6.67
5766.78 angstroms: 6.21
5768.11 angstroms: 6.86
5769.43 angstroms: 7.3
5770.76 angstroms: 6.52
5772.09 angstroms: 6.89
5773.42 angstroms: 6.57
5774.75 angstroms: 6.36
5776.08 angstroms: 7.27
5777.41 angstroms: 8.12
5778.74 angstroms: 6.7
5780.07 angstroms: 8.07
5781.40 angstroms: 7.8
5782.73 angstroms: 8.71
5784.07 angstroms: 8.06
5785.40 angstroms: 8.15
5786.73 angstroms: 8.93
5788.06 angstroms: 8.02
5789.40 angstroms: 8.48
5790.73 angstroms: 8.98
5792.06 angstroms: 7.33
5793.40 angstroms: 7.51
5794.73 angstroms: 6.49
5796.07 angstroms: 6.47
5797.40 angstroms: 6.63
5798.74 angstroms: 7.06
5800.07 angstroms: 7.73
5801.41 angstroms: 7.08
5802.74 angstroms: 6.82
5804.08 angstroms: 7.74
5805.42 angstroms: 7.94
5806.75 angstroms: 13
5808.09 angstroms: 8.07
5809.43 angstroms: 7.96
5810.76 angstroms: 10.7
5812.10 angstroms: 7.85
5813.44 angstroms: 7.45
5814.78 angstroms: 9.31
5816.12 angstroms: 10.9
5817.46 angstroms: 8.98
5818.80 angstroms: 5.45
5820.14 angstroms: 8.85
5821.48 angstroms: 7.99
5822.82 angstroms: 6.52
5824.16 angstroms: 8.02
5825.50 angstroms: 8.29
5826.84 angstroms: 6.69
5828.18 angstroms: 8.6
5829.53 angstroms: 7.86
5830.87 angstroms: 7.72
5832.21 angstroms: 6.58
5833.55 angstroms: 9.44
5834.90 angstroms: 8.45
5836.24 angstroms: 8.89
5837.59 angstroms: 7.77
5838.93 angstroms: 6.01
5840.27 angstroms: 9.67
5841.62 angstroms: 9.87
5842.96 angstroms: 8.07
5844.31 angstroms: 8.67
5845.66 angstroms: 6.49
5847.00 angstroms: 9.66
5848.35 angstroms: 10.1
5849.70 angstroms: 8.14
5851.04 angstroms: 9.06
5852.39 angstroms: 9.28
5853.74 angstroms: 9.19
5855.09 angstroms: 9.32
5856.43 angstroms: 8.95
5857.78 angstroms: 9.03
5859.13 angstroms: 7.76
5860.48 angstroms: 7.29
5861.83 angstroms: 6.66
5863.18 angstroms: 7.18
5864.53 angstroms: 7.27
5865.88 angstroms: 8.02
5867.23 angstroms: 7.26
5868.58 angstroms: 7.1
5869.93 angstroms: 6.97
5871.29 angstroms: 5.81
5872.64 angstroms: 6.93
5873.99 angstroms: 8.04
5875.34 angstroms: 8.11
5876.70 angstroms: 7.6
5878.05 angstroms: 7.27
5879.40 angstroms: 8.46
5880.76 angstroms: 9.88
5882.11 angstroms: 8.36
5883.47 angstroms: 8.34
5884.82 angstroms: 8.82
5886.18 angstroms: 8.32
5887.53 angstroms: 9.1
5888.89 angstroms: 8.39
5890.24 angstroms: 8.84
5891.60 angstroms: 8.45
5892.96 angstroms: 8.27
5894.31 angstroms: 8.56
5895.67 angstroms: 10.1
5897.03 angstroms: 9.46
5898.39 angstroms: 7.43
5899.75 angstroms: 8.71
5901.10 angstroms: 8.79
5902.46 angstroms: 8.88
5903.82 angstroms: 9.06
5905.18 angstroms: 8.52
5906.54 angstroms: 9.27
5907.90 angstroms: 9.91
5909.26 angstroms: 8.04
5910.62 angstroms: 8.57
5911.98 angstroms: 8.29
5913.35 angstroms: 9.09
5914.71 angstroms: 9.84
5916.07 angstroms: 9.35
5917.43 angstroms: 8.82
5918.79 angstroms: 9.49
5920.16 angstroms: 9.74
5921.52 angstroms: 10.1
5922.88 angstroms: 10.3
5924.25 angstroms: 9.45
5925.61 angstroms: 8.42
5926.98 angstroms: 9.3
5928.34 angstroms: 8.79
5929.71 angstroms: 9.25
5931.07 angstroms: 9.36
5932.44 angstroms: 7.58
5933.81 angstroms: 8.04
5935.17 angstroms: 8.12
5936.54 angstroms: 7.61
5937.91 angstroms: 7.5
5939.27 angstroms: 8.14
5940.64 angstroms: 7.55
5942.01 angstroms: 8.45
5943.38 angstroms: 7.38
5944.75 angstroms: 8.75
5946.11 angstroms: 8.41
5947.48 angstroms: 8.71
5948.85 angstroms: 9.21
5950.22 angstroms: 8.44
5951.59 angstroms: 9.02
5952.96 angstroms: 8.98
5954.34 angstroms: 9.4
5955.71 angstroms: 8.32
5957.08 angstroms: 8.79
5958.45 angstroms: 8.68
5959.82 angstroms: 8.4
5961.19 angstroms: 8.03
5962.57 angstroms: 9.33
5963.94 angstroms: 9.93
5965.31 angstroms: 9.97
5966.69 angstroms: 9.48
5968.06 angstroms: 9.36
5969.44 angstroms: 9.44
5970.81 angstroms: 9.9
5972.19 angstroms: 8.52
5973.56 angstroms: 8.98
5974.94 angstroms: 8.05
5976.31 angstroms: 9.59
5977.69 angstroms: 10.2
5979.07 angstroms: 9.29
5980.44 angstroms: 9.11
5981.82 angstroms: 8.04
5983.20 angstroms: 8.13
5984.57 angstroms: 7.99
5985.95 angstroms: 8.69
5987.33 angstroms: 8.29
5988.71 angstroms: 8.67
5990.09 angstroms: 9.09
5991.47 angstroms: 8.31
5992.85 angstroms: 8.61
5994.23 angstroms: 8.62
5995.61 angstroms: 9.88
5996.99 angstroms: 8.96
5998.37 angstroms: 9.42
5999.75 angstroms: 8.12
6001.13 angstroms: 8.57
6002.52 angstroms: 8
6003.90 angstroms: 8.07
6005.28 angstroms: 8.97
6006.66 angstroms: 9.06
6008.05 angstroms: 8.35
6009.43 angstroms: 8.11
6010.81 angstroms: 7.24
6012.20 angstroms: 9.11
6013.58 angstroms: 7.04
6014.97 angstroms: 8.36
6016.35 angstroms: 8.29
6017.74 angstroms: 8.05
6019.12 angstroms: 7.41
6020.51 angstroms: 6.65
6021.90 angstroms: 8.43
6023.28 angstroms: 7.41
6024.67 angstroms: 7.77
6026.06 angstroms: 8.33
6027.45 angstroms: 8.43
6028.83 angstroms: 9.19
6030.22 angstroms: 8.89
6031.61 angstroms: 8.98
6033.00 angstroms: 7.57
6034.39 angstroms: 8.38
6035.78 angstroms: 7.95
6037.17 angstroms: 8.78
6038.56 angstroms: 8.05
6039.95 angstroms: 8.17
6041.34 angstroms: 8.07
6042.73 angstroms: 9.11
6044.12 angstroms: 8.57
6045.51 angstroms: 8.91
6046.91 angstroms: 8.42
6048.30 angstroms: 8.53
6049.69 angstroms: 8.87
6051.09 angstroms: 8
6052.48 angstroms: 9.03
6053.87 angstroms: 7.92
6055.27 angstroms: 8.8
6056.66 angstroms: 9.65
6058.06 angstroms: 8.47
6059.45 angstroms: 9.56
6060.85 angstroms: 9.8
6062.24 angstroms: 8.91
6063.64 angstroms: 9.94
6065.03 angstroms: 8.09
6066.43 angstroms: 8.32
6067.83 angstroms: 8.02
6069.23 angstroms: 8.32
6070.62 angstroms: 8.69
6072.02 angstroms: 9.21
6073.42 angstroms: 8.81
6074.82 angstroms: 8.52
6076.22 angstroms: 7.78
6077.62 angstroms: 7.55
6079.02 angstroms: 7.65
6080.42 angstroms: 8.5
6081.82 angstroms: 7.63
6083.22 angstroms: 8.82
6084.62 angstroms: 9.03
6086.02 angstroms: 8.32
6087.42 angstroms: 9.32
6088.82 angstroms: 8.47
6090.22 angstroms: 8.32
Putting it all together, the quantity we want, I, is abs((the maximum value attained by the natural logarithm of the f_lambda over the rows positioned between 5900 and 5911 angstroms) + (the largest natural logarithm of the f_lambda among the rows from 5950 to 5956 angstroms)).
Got 4.53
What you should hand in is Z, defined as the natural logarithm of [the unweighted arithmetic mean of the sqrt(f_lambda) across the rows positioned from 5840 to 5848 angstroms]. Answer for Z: 1.08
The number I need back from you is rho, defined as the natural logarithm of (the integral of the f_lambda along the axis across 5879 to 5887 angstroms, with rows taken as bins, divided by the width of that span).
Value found 2.16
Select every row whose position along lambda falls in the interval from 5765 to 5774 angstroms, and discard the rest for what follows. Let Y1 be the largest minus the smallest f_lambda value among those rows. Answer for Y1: 1.09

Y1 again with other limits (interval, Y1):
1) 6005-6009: 0.71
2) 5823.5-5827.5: 1.60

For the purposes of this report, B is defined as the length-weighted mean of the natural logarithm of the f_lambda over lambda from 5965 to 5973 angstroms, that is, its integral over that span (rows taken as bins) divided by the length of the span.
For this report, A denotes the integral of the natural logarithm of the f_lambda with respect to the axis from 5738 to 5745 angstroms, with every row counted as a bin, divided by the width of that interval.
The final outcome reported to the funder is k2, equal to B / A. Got 1.13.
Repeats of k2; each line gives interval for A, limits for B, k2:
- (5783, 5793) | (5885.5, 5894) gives 1.02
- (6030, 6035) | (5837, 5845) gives 0.99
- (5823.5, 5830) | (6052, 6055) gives 1.04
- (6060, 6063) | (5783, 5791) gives 0.95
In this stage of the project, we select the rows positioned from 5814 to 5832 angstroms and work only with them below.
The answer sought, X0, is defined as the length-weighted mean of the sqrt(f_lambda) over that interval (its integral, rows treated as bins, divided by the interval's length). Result 2.83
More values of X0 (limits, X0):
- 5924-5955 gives 2.91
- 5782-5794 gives 2.87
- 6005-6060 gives 2.89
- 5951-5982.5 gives 3.01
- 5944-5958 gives 2.97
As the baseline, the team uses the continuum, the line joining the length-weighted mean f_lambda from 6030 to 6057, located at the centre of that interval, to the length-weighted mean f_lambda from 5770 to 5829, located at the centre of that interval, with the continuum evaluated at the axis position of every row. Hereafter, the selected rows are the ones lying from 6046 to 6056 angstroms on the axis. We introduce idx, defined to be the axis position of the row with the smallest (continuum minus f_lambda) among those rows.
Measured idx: 6052.48 angstroms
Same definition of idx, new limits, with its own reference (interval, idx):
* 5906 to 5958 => 5922.88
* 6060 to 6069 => 6063.64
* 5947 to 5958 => 5954.34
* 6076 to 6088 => 6087.42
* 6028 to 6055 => 6028.83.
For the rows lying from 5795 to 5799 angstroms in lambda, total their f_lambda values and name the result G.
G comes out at 20.2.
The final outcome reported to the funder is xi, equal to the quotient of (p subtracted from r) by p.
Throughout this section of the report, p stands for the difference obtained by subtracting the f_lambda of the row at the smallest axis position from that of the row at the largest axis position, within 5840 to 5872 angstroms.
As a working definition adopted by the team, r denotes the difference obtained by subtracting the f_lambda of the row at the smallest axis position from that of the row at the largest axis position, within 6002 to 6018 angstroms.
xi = -1.0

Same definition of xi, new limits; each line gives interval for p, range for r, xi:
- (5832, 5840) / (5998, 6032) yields -0.2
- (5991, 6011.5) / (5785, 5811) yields -3.4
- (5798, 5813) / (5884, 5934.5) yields -2.0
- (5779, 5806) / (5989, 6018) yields 7.0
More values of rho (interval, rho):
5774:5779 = 1.97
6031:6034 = 2.11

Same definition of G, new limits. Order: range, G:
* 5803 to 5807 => 28.7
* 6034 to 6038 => 25.1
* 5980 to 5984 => 25.3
